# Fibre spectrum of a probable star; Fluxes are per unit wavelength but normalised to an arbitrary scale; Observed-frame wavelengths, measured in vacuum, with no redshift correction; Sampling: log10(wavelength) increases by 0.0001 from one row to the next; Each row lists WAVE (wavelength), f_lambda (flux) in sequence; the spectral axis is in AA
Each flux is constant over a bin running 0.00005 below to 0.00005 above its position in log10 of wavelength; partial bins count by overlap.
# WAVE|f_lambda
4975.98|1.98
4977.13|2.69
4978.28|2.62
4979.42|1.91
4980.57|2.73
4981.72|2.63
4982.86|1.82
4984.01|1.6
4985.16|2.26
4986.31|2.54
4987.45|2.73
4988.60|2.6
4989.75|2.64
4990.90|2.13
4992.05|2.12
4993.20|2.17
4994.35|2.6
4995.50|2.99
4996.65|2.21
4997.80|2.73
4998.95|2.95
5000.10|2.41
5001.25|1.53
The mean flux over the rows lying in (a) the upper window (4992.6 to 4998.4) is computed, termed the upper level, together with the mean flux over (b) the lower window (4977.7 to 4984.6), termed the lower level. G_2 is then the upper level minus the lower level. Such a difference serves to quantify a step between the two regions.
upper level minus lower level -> 0.32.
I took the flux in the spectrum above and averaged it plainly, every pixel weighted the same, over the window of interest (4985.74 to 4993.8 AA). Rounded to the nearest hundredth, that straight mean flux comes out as 2.42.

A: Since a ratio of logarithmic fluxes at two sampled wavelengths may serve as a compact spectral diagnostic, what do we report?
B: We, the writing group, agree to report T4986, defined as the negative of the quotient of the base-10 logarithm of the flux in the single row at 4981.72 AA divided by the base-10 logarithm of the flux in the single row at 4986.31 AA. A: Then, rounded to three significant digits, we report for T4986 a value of -1.04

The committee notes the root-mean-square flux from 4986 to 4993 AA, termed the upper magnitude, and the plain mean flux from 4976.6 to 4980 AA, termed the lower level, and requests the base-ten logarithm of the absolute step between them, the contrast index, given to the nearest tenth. -1.2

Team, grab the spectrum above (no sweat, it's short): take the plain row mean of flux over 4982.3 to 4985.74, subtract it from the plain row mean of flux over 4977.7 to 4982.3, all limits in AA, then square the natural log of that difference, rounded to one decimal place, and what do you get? 0.3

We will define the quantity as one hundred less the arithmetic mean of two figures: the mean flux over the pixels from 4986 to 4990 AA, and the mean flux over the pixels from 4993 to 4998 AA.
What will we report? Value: 97.4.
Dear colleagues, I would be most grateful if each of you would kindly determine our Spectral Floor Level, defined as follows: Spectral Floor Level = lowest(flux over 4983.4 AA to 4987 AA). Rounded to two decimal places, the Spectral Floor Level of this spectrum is 1.60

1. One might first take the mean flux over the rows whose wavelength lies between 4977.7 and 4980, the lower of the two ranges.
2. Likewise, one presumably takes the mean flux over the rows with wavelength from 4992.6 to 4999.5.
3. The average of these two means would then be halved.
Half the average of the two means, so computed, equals 1.22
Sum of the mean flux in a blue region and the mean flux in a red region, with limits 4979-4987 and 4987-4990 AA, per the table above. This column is 4.9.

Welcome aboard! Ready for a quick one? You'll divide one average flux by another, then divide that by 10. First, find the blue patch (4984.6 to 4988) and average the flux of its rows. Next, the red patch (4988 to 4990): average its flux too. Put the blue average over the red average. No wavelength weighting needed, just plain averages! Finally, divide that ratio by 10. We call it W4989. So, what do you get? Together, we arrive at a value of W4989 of 0.096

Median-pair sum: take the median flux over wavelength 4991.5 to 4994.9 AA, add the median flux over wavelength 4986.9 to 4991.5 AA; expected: 4.8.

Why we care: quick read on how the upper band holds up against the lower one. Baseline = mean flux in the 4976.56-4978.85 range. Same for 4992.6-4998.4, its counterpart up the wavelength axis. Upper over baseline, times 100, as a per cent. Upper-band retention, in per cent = 96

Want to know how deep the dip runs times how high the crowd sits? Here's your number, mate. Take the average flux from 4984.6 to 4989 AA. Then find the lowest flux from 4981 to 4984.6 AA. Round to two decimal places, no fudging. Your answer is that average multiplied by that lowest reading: 4.05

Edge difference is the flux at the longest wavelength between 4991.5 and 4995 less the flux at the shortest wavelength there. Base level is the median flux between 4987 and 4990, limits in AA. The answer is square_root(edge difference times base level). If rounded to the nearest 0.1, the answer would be 1.1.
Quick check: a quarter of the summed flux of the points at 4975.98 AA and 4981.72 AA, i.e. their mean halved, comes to 1.15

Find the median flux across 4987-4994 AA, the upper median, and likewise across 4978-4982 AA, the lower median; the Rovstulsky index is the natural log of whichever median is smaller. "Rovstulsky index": 0.87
